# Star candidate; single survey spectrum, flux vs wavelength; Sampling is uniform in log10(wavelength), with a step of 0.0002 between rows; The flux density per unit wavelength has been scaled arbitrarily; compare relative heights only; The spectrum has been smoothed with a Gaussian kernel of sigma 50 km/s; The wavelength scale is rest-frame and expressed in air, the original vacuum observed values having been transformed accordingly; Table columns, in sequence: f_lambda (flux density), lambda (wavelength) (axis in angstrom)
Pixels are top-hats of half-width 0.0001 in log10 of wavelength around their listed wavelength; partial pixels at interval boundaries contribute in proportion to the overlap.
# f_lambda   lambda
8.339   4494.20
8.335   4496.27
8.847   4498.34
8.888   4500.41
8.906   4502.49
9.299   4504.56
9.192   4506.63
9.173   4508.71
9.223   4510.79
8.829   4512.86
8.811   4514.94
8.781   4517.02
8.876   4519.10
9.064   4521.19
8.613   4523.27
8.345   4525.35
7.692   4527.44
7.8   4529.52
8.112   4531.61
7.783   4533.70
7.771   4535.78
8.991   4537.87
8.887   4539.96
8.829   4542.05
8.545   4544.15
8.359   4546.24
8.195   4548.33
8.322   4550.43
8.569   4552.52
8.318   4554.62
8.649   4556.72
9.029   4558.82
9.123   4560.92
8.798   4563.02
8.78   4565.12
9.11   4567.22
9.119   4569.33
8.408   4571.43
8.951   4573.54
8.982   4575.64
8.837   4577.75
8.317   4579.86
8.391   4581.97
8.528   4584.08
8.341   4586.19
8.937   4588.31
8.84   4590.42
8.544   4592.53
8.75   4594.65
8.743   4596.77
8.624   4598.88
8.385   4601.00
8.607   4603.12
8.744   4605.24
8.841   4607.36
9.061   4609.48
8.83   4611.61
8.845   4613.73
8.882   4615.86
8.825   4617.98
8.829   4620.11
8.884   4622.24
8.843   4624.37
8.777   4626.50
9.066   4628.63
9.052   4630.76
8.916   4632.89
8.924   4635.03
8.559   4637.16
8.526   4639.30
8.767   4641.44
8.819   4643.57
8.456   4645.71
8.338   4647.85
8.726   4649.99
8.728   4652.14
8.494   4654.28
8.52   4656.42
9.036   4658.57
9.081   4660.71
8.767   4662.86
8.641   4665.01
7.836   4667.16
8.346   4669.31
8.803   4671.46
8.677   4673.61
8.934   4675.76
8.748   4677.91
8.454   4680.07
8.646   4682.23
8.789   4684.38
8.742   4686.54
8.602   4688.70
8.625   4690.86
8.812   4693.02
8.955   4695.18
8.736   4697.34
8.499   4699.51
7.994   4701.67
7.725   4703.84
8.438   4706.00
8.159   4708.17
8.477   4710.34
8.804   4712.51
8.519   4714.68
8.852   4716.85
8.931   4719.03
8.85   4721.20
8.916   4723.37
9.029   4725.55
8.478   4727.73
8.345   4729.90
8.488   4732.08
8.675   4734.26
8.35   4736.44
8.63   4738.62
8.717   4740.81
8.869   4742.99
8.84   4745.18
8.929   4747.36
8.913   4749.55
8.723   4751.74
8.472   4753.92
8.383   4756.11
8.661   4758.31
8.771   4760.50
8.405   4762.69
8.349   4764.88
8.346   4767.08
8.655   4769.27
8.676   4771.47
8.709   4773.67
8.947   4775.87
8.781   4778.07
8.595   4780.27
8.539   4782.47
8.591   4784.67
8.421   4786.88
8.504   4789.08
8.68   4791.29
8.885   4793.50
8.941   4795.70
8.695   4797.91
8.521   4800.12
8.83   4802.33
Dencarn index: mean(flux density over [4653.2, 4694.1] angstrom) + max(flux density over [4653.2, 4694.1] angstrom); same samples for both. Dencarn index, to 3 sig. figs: 17.7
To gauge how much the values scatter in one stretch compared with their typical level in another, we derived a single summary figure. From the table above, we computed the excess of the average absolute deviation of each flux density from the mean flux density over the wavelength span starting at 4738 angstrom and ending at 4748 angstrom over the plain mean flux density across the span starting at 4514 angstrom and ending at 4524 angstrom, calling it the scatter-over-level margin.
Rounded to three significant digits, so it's -8.73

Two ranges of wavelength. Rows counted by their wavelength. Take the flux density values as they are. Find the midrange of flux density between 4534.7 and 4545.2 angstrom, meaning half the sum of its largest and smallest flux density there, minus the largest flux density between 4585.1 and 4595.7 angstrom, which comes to -0.6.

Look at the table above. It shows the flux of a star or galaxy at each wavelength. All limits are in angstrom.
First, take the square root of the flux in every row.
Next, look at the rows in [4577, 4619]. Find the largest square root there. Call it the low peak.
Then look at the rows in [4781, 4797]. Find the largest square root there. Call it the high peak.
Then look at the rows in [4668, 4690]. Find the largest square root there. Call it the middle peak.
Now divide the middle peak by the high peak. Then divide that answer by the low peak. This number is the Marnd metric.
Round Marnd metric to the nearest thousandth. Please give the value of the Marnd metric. 0.332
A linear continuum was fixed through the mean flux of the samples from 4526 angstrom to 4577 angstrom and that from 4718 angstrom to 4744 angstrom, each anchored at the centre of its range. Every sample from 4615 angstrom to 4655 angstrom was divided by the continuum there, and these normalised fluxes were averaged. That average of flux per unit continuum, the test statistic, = 1.02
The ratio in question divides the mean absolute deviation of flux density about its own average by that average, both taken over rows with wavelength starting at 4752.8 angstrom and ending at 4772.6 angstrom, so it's 0.017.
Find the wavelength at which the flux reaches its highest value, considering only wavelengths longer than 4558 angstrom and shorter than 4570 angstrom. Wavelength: 4560.92 angstrom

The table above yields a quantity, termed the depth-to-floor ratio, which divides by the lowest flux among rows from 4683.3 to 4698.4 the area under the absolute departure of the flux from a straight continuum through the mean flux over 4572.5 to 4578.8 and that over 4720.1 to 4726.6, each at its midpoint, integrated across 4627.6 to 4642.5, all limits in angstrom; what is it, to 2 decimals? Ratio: 0.30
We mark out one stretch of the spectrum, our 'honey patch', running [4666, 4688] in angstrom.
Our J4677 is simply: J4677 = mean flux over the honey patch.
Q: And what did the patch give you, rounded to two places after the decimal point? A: 8.60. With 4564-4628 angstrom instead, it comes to 8.75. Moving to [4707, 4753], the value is 8.69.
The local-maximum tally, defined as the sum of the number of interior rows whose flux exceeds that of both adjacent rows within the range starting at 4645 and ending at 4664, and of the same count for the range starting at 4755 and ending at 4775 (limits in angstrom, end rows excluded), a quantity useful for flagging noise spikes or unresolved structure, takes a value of 3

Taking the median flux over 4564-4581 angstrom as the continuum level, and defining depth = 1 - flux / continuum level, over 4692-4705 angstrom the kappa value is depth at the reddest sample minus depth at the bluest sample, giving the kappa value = 0.12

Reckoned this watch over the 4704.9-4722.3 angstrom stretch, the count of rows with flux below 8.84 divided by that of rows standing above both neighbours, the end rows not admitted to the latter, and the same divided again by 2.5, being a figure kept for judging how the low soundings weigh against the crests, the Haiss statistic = 1.0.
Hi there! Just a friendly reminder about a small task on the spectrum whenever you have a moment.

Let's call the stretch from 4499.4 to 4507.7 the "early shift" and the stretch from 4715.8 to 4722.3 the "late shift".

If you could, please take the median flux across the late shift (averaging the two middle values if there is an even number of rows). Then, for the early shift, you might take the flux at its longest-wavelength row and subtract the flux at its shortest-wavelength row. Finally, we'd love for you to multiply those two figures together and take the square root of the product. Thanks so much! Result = 1.6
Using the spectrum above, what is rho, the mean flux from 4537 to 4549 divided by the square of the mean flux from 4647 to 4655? 0.118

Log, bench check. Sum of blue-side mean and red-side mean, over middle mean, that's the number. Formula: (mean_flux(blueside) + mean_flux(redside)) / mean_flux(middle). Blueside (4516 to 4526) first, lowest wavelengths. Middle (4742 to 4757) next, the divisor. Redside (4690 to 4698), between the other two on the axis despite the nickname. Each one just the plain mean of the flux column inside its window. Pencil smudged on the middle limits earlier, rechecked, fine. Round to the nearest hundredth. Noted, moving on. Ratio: 2.01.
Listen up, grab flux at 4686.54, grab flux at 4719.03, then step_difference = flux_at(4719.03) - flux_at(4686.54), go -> 0.19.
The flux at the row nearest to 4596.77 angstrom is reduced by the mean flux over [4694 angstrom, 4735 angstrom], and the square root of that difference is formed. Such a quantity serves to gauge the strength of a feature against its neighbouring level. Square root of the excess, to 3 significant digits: 0.413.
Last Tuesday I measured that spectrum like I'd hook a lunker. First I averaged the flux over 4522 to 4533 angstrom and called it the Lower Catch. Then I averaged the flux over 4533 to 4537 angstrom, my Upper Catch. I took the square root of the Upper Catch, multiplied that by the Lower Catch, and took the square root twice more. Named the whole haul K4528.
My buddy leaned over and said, 2.18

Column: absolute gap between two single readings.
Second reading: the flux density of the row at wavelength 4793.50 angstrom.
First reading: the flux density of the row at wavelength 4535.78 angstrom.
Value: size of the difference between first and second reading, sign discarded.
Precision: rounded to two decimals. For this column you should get 1.11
